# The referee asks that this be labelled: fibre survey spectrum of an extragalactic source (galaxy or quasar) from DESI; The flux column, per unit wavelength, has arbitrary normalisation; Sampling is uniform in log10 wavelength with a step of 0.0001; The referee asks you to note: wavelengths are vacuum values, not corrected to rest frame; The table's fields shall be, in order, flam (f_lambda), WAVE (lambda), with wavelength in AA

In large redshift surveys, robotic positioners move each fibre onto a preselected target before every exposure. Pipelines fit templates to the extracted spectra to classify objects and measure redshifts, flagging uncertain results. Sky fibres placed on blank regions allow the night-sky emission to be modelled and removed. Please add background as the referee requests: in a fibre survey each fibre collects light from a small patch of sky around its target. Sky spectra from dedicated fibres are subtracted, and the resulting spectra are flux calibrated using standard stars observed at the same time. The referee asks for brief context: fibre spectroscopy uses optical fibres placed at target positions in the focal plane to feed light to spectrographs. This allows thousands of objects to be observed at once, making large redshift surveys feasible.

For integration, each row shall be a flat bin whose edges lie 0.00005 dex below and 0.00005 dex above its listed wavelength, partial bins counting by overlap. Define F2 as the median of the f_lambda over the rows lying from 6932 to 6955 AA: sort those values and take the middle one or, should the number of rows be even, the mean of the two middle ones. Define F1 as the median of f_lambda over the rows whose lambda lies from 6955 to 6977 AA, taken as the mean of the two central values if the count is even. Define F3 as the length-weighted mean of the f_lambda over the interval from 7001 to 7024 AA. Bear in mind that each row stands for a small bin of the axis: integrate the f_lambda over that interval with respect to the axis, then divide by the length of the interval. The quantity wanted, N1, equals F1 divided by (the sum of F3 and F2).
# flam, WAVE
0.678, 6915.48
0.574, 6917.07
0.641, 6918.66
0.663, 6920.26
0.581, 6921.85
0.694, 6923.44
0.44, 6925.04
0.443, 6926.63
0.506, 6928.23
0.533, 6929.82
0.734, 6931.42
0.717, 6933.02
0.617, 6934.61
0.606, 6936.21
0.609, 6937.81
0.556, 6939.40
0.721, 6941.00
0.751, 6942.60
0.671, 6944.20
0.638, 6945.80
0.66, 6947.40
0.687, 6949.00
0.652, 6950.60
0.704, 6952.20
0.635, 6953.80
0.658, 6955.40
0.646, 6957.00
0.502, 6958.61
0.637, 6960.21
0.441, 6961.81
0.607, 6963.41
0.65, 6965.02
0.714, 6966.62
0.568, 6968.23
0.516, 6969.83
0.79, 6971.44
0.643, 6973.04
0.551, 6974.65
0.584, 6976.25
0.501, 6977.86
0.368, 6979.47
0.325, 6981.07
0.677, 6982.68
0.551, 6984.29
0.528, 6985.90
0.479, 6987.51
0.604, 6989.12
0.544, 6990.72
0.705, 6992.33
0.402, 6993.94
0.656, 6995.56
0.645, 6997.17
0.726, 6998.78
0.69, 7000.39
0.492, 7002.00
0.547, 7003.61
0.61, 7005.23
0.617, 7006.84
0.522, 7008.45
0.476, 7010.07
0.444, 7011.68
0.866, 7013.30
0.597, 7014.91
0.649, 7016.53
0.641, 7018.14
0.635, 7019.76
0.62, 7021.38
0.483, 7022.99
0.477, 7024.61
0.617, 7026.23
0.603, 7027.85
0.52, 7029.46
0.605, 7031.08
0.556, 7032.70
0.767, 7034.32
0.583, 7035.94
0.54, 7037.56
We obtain 0.50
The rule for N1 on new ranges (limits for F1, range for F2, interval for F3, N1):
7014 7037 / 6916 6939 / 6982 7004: 0.50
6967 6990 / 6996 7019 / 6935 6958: 0.43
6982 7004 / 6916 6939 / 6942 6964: 0.47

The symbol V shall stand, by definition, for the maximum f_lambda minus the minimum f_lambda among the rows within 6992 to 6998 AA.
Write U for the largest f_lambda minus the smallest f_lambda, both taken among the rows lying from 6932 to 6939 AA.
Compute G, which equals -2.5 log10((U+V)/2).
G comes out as 1.71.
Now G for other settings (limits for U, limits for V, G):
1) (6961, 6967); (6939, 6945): 1.58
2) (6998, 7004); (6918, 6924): 1.90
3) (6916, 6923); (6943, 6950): 2.90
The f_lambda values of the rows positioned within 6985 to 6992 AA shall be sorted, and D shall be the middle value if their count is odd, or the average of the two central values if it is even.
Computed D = 0.54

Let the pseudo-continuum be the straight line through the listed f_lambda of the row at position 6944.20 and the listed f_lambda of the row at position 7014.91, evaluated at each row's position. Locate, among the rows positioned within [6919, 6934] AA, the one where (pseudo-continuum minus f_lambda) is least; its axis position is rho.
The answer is 6931.42 AA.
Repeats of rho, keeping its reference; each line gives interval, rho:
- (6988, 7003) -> 6998.78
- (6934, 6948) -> 6942.60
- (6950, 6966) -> 6952.20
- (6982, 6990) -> 6982.68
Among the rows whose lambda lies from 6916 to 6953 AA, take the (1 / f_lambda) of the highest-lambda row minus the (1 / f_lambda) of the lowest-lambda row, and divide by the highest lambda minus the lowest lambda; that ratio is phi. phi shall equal -0.01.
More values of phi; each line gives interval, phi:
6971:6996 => 0.01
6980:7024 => -0.02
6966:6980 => 0.10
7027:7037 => 0.01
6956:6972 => -0.02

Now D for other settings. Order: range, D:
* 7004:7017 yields 0.60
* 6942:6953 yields 0.67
